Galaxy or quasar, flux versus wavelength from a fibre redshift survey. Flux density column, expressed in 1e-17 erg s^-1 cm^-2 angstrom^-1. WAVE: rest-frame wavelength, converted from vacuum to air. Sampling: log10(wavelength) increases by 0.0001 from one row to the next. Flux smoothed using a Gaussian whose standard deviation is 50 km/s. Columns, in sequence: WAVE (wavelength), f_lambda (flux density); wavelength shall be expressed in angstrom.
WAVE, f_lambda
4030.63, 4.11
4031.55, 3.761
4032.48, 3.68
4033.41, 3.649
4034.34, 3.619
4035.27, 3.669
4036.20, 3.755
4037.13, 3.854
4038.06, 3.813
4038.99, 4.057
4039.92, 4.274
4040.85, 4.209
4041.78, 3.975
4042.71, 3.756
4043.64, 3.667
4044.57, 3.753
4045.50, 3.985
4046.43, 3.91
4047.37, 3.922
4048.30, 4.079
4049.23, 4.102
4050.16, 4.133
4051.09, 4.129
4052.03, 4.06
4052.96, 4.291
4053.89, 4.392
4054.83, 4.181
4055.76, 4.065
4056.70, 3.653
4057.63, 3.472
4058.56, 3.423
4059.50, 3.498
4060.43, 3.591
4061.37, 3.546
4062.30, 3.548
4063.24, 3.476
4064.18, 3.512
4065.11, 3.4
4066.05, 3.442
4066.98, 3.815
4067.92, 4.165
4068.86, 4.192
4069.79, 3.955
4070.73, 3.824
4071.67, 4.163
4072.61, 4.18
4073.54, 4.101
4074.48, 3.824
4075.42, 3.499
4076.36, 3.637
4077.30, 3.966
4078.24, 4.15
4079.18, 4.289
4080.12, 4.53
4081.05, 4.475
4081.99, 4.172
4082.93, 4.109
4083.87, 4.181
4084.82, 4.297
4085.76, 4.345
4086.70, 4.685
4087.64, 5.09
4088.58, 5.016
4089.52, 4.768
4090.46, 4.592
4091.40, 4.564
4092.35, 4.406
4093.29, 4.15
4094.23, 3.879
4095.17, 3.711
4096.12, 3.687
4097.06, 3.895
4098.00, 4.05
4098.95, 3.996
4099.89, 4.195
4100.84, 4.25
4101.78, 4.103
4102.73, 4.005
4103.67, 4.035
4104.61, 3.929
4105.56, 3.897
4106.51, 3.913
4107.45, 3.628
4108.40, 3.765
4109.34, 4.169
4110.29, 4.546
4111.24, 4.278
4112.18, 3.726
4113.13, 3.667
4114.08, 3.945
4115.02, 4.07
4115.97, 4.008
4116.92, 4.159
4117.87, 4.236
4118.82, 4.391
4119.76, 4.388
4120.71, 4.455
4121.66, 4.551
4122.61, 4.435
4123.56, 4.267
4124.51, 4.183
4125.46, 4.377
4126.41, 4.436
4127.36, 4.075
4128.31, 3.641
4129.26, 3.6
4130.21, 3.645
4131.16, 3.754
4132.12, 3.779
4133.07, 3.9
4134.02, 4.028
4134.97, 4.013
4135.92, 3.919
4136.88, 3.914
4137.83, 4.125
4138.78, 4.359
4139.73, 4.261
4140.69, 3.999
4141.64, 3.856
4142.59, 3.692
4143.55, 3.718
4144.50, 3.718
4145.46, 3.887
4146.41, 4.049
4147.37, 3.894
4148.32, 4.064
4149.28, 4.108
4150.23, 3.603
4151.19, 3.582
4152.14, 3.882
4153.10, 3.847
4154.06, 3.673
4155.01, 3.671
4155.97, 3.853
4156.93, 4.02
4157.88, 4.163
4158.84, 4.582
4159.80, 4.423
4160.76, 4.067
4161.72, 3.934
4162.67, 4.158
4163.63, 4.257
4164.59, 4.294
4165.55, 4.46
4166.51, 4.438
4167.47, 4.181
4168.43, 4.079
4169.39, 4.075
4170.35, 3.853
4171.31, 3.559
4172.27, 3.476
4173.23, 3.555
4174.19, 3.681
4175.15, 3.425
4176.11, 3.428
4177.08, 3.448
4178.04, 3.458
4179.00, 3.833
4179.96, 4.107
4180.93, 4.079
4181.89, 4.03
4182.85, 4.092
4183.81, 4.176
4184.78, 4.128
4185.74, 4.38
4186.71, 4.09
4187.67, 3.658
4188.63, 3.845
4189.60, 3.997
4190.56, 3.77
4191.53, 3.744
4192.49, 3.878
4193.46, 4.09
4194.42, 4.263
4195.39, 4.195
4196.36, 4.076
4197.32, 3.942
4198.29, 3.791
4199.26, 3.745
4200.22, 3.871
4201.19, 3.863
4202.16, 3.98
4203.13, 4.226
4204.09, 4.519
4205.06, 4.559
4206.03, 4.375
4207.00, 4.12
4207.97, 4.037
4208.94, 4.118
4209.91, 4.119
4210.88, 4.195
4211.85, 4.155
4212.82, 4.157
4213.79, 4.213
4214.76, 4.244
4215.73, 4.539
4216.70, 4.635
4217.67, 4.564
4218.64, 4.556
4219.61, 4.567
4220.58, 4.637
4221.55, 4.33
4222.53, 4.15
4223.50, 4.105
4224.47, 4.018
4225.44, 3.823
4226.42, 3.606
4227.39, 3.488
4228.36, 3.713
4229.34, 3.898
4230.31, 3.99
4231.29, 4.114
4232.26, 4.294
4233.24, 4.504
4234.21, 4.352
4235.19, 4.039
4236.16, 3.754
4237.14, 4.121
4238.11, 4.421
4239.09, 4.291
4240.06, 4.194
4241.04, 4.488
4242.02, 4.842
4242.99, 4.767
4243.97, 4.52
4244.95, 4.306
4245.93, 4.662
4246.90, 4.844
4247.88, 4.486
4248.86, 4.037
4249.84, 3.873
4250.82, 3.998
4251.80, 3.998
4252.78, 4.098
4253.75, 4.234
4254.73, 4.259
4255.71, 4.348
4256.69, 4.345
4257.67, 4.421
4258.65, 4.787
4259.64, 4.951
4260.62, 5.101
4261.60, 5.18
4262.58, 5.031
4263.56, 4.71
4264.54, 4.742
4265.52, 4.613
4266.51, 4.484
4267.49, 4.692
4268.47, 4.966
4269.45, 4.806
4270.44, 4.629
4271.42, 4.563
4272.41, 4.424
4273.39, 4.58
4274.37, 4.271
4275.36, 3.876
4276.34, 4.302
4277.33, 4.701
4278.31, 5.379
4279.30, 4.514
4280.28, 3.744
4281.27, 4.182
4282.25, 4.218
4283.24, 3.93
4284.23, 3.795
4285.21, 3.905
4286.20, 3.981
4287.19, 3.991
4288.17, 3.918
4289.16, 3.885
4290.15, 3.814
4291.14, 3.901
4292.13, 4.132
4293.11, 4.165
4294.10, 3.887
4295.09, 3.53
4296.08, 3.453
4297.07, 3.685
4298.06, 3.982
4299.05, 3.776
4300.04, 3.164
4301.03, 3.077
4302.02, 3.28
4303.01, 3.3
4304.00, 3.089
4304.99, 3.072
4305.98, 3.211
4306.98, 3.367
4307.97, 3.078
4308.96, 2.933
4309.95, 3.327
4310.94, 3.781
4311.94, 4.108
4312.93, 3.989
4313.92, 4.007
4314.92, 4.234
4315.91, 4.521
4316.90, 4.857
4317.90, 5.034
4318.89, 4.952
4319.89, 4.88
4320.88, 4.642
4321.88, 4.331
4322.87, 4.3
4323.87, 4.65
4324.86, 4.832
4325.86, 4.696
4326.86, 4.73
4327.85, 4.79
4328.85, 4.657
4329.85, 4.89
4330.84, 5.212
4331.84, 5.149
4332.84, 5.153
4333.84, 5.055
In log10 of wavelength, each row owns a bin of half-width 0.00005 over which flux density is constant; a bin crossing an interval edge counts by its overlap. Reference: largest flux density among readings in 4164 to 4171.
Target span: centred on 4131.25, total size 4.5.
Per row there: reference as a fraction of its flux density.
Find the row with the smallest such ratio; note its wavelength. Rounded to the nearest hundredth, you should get 4133.07 angstrom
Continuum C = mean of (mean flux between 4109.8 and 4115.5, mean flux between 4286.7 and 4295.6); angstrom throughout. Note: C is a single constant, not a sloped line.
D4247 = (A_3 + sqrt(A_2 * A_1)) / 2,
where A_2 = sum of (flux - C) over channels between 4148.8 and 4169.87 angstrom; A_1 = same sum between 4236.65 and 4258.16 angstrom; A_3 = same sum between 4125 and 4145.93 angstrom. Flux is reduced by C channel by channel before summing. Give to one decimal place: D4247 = 1.6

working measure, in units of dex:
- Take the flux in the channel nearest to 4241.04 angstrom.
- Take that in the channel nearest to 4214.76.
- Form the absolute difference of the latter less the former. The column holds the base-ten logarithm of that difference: -0.61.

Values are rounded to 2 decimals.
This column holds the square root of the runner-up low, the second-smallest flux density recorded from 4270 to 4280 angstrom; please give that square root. 2.07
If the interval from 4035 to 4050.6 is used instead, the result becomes 1.92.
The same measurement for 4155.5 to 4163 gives 1.98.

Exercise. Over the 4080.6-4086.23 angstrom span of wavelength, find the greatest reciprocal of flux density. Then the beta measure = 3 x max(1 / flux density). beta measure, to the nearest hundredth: 0.73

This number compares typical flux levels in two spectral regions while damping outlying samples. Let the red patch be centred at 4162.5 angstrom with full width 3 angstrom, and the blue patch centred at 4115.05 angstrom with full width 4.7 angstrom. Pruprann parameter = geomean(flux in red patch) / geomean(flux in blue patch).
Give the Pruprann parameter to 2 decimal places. 1.04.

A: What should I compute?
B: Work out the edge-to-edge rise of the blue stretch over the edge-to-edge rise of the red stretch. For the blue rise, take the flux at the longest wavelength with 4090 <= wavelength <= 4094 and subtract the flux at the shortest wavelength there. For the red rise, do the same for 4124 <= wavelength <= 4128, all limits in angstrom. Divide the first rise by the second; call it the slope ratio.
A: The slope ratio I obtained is 4.1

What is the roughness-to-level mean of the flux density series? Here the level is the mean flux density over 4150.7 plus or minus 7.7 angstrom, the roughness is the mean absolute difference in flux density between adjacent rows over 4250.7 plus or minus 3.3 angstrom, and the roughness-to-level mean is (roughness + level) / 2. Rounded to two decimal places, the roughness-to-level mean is 2.01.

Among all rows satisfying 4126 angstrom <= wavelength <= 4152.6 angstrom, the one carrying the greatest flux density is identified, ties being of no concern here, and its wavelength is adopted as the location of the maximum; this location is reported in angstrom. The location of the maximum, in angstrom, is 4126.41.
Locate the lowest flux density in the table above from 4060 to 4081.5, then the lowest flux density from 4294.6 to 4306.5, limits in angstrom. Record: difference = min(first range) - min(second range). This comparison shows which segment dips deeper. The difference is 0.33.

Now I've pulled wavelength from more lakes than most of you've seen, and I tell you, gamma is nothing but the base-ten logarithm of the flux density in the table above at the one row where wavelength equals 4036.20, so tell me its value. 0.575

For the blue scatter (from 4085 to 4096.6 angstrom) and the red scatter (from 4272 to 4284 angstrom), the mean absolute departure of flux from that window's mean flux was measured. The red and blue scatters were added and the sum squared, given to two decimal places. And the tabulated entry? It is 0.48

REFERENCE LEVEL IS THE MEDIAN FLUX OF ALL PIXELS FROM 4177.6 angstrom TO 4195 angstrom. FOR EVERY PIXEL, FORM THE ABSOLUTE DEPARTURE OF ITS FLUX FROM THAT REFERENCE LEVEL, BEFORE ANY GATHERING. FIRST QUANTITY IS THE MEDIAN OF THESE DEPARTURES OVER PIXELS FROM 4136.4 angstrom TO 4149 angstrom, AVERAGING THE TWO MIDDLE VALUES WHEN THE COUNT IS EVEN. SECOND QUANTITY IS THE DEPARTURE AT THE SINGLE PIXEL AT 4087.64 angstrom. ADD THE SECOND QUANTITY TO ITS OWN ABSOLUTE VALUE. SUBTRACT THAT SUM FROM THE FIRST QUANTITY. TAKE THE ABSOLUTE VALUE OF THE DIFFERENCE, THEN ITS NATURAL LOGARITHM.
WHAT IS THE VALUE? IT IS 0.6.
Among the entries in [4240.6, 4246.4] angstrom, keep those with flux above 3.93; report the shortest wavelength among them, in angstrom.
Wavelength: 4241.04 angstrom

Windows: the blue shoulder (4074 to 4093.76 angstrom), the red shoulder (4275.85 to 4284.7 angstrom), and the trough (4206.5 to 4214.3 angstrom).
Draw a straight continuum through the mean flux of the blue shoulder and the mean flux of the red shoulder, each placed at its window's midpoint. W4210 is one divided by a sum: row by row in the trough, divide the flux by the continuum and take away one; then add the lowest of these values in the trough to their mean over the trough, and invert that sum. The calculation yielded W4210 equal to -10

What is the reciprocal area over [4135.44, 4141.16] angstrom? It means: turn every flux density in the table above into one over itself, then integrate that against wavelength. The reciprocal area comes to 1.4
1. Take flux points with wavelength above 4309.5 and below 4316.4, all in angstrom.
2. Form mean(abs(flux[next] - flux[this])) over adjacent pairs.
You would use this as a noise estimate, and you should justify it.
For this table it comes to 0.24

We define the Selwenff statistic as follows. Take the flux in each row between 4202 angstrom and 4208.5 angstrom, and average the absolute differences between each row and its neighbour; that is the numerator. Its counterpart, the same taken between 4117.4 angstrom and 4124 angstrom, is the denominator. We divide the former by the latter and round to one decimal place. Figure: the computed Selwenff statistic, 1.8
